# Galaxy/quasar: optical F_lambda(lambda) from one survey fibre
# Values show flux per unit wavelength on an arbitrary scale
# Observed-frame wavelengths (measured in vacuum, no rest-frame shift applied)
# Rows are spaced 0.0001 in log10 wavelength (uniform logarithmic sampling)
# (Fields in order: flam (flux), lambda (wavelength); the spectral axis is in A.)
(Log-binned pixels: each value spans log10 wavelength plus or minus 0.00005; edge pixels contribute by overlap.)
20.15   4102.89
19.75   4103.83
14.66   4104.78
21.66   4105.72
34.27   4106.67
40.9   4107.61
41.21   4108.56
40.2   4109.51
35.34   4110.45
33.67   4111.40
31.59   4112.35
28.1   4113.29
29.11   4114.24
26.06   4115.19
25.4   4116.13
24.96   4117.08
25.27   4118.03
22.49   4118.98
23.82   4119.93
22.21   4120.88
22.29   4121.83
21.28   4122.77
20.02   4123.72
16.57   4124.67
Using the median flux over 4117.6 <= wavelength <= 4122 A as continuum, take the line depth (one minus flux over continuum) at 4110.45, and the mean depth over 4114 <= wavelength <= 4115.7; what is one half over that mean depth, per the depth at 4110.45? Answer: 4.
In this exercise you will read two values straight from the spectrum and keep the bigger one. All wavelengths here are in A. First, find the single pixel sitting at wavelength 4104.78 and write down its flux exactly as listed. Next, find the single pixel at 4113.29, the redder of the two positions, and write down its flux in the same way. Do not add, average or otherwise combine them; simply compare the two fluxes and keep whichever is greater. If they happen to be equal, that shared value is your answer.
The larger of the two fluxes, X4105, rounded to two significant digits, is 28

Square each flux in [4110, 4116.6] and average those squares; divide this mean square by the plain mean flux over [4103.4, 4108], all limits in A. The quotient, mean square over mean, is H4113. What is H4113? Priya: 35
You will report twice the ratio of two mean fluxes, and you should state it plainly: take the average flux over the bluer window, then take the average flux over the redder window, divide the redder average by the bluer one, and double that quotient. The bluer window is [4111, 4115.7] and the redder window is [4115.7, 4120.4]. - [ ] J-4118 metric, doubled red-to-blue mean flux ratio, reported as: 1.64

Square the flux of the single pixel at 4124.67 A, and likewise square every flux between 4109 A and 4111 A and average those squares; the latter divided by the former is 5.2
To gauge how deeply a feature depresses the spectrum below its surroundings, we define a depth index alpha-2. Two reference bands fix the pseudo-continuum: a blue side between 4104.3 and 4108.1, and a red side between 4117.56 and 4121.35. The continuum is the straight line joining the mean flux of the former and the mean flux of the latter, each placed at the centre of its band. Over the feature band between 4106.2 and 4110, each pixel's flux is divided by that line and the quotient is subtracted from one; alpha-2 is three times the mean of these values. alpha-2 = -1.3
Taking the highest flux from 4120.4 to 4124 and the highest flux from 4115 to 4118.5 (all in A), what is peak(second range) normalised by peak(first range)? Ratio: 1.2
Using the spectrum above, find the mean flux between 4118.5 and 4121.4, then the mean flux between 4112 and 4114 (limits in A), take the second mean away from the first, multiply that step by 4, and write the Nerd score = -28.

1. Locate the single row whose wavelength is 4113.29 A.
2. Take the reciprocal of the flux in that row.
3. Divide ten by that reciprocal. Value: 281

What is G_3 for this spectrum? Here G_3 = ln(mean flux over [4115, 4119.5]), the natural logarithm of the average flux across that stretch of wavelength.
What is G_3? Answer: 3.2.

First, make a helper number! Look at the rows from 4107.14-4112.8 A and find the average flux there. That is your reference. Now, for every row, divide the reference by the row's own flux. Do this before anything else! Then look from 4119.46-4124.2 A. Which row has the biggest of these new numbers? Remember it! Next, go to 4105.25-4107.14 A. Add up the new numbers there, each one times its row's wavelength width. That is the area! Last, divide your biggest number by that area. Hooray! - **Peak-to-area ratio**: 0.701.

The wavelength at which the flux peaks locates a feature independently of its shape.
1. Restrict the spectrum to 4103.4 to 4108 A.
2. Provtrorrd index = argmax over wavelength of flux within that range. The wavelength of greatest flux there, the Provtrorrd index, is 4107.61 A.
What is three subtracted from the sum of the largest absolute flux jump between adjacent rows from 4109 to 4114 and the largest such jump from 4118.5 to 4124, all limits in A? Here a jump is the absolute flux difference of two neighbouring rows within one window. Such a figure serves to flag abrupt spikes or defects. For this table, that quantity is 3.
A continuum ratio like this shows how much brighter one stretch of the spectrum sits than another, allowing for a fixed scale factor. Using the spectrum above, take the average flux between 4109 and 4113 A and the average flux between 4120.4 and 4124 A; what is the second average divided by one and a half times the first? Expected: 0.41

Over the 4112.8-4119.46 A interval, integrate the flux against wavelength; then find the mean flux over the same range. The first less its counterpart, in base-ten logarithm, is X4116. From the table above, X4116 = 2.2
